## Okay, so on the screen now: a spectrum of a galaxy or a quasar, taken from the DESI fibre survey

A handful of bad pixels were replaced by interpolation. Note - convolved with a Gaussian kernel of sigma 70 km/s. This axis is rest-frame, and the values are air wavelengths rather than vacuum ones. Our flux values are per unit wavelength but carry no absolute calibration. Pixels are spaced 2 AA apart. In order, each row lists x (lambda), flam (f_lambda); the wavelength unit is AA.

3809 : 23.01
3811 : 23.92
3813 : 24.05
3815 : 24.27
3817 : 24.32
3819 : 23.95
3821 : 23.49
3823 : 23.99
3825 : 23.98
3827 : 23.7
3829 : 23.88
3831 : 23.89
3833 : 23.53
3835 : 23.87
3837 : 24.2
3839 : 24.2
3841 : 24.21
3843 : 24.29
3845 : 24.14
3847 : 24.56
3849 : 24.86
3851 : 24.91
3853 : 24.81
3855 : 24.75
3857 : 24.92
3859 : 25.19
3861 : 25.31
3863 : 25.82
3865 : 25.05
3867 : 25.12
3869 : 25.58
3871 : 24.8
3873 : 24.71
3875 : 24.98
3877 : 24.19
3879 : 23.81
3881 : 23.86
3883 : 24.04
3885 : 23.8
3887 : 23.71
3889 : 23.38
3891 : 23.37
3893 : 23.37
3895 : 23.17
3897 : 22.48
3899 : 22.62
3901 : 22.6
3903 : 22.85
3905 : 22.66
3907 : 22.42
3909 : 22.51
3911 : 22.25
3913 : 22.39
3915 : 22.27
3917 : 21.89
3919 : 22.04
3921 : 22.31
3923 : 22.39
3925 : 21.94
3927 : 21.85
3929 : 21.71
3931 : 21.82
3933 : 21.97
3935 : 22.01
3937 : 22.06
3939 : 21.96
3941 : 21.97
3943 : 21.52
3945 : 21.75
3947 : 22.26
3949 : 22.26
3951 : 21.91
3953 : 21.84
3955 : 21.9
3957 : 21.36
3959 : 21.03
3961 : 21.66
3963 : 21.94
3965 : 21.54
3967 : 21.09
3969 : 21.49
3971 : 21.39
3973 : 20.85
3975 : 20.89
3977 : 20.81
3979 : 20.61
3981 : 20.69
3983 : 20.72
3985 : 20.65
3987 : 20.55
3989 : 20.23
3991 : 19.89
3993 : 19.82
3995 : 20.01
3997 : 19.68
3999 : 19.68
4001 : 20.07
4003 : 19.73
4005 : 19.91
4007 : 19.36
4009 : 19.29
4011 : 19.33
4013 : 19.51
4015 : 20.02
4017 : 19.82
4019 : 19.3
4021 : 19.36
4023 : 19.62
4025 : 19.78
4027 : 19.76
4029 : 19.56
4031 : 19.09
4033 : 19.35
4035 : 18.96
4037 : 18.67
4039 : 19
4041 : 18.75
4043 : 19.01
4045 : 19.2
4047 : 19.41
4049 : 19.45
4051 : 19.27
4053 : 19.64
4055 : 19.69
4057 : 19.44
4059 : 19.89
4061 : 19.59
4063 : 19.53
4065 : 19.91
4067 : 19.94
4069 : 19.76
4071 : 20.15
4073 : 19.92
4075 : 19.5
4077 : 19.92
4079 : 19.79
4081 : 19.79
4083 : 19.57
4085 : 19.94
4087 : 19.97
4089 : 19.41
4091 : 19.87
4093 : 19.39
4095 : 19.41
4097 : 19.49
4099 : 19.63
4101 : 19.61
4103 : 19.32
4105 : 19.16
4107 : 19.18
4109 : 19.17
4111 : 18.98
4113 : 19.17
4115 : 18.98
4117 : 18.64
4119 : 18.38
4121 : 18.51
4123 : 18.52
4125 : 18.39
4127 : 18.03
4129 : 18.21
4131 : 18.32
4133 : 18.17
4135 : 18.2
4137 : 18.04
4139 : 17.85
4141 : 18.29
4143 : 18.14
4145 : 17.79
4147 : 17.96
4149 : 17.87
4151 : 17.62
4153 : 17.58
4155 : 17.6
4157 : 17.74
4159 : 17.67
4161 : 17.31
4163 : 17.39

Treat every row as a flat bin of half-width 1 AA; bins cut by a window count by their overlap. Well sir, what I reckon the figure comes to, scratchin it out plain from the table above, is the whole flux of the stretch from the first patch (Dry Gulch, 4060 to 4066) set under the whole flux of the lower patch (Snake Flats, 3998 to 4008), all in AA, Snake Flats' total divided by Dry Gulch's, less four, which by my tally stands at -2.3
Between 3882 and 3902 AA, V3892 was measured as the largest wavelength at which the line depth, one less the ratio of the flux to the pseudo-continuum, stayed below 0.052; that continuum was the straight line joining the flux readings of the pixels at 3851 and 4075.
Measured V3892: 3901 AA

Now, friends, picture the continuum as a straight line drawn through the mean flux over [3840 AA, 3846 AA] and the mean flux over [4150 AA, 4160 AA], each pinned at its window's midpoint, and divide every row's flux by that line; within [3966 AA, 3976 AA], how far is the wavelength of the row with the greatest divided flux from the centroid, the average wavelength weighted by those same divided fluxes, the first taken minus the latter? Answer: -2.0 AA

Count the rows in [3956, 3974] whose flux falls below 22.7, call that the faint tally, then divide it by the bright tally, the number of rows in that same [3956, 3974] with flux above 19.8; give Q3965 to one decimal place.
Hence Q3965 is 1.0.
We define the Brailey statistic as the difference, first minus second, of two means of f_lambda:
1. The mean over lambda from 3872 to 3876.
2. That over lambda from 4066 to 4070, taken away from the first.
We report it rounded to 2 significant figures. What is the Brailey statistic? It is 5.0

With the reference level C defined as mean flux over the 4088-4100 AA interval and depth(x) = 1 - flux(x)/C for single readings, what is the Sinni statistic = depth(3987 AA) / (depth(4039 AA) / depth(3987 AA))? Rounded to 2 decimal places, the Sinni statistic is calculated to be 0.10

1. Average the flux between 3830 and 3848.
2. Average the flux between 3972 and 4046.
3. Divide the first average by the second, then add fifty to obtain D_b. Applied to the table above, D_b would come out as 51.2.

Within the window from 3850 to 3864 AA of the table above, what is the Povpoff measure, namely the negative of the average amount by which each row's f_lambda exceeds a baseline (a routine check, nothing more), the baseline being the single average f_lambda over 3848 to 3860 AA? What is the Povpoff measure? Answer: -0.2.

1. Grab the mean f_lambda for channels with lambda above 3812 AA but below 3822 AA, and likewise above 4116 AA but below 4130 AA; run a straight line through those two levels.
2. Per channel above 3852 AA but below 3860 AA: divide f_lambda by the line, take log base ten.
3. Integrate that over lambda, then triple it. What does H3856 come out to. 0.70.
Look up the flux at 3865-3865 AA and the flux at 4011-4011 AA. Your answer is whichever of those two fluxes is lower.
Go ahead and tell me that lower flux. 19.3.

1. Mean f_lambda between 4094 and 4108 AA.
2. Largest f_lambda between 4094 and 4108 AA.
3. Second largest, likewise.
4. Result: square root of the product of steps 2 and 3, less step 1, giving 0.22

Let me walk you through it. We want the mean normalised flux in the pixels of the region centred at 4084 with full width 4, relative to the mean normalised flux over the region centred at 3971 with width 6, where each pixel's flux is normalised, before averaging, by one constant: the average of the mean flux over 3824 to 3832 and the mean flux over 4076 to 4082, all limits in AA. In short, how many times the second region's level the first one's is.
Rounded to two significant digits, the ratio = 0.93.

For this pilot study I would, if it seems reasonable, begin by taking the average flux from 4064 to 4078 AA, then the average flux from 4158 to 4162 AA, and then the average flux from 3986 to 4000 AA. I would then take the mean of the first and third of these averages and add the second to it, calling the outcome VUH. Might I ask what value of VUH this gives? 37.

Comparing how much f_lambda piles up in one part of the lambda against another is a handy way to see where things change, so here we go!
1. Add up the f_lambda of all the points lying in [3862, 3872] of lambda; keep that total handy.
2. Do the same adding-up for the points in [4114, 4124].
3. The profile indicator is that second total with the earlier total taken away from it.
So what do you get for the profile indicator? -33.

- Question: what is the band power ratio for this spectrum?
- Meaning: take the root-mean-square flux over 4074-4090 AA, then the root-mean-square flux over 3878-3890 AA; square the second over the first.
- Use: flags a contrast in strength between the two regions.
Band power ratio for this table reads 1.45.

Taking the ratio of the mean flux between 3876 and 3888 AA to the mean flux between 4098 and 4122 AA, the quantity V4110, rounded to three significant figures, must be 1.25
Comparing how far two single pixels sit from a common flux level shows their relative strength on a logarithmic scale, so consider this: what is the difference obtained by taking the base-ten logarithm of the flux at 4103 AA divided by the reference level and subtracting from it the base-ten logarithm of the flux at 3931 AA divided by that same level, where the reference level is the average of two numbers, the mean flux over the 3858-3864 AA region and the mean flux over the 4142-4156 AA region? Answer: -0.053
